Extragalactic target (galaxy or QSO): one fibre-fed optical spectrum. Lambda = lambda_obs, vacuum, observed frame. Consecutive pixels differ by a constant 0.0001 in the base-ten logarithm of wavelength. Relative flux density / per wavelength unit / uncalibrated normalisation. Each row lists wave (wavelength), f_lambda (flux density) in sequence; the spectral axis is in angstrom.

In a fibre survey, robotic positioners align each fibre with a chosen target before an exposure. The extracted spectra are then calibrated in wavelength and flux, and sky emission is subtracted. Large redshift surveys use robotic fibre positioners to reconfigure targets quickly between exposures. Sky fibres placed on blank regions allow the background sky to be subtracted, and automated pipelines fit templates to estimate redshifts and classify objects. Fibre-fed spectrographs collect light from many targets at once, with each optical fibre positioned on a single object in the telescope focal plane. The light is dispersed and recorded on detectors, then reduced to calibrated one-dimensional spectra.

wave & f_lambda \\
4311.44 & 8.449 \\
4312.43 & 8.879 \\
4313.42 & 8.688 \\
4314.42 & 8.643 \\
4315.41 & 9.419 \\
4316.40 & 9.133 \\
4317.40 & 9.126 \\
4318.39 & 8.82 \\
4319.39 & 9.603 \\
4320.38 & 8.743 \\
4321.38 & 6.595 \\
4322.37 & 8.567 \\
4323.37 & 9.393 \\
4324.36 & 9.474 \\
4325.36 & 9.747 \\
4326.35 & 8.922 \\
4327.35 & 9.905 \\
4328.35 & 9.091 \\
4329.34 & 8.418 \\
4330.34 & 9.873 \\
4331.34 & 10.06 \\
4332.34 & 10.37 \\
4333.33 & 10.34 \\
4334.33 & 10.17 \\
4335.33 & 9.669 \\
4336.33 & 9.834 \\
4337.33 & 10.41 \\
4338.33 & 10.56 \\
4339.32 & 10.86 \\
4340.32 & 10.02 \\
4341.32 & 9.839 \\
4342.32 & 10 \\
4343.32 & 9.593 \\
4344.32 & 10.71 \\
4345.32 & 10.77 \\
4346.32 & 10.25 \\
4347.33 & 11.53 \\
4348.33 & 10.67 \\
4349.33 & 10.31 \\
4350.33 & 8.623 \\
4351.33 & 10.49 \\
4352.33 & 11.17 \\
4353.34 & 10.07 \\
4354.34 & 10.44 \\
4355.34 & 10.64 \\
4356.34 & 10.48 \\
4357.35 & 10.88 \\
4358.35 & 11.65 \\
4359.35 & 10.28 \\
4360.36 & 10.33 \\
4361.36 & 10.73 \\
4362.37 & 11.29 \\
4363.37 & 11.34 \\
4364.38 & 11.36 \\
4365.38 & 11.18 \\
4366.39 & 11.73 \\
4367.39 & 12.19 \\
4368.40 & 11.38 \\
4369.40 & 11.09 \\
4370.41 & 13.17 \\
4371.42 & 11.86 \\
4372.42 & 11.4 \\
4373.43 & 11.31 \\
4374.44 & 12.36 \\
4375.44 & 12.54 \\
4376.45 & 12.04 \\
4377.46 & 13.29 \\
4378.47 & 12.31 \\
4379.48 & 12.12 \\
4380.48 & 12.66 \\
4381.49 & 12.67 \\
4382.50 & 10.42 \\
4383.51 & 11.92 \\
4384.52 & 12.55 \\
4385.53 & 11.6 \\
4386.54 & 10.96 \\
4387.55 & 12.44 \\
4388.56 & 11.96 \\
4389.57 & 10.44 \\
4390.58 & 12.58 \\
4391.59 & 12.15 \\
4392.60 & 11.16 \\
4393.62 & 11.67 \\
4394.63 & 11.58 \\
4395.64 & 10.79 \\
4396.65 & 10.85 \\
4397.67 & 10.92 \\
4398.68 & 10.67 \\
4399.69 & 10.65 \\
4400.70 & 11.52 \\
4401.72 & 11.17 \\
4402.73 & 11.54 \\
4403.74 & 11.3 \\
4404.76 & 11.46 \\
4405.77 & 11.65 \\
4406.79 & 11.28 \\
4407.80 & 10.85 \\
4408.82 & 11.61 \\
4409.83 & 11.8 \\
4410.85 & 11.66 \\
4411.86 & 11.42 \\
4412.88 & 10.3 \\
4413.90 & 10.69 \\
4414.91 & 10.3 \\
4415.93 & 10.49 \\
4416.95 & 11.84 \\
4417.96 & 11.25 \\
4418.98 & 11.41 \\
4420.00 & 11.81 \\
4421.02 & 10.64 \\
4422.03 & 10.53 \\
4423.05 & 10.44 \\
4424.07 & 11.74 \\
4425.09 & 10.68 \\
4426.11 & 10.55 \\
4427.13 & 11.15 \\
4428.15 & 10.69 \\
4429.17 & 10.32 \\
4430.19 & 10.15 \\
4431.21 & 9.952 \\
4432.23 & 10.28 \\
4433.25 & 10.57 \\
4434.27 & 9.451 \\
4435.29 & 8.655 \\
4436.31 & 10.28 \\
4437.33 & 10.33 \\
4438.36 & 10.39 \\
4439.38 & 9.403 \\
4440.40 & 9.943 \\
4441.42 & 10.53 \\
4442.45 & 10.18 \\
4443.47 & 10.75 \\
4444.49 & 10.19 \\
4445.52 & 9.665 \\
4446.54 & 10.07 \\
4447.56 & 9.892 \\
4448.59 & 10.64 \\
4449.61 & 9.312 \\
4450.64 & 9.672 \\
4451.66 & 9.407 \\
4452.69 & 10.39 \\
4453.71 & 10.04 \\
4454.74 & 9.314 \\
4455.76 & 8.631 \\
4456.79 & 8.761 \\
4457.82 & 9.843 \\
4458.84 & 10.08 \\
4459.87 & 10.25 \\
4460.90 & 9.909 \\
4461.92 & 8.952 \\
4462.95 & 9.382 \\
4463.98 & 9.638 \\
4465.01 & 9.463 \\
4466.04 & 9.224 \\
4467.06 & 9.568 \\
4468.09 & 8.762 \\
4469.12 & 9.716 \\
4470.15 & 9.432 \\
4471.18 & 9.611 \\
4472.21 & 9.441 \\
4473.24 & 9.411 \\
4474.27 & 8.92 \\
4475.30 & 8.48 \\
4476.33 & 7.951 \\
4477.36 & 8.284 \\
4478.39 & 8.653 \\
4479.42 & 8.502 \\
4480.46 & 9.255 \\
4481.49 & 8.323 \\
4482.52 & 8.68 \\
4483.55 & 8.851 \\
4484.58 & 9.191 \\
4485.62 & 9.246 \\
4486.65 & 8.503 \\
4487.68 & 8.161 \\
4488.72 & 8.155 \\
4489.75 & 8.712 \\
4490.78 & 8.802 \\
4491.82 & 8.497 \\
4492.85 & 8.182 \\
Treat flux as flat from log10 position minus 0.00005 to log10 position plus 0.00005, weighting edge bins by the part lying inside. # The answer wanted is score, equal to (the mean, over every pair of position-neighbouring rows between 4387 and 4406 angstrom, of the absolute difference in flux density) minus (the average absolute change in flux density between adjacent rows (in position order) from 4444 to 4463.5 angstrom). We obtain 0.0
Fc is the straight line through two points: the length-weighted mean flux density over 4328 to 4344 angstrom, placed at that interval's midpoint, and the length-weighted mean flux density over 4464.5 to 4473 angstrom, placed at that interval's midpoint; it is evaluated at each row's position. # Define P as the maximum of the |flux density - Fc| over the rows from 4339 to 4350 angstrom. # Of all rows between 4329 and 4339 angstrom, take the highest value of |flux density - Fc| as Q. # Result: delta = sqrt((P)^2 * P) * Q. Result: 3.2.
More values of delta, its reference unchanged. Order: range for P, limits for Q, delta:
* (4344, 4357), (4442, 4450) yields 2.5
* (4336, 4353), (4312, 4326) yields 7.0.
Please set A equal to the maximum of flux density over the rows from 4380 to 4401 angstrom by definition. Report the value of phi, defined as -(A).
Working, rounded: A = 12.67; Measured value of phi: -12.7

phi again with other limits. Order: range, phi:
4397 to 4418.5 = -11.8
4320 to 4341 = -10.9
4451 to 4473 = -10.4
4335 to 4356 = -11.5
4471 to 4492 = -9.6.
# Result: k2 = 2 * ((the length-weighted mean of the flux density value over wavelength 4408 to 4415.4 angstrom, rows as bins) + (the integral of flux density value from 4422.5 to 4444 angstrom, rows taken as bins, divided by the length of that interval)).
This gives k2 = 42.8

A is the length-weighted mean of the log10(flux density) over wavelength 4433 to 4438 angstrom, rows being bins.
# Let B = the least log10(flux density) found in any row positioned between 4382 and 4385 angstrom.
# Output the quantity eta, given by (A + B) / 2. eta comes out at 1.00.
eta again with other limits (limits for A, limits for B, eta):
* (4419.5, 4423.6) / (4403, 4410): 1.04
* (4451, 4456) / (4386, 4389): 1.01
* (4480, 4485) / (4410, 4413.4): 0.98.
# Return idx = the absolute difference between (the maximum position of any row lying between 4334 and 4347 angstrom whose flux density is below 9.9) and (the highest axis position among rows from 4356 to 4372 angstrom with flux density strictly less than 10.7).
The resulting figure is 17.0 angstrom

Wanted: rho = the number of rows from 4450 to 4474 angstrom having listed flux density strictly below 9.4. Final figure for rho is 7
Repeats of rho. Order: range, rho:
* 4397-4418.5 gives 0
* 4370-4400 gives 0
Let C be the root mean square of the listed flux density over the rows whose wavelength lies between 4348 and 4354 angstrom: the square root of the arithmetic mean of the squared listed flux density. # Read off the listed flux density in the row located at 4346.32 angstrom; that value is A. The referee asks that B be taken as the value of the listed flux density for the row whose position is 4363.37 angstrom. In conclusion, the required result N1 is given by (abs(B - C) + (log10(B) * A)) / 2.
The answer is 5.9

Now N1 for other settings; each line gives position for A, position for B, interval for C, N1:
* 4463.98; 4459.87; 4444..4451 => 5.0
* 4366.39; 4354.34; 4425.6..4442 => 6.1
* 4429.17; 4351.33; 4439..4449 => 5.4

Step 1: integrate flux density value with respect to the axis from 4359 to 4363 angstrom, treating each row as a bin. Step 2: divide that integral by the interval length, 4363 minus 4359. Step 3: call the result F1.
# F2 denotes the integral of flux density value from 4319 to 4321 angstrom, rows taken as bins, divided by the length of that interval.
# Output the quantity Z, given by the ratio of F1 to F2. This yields 1.19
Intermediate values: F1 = 10.7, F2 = 9.0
